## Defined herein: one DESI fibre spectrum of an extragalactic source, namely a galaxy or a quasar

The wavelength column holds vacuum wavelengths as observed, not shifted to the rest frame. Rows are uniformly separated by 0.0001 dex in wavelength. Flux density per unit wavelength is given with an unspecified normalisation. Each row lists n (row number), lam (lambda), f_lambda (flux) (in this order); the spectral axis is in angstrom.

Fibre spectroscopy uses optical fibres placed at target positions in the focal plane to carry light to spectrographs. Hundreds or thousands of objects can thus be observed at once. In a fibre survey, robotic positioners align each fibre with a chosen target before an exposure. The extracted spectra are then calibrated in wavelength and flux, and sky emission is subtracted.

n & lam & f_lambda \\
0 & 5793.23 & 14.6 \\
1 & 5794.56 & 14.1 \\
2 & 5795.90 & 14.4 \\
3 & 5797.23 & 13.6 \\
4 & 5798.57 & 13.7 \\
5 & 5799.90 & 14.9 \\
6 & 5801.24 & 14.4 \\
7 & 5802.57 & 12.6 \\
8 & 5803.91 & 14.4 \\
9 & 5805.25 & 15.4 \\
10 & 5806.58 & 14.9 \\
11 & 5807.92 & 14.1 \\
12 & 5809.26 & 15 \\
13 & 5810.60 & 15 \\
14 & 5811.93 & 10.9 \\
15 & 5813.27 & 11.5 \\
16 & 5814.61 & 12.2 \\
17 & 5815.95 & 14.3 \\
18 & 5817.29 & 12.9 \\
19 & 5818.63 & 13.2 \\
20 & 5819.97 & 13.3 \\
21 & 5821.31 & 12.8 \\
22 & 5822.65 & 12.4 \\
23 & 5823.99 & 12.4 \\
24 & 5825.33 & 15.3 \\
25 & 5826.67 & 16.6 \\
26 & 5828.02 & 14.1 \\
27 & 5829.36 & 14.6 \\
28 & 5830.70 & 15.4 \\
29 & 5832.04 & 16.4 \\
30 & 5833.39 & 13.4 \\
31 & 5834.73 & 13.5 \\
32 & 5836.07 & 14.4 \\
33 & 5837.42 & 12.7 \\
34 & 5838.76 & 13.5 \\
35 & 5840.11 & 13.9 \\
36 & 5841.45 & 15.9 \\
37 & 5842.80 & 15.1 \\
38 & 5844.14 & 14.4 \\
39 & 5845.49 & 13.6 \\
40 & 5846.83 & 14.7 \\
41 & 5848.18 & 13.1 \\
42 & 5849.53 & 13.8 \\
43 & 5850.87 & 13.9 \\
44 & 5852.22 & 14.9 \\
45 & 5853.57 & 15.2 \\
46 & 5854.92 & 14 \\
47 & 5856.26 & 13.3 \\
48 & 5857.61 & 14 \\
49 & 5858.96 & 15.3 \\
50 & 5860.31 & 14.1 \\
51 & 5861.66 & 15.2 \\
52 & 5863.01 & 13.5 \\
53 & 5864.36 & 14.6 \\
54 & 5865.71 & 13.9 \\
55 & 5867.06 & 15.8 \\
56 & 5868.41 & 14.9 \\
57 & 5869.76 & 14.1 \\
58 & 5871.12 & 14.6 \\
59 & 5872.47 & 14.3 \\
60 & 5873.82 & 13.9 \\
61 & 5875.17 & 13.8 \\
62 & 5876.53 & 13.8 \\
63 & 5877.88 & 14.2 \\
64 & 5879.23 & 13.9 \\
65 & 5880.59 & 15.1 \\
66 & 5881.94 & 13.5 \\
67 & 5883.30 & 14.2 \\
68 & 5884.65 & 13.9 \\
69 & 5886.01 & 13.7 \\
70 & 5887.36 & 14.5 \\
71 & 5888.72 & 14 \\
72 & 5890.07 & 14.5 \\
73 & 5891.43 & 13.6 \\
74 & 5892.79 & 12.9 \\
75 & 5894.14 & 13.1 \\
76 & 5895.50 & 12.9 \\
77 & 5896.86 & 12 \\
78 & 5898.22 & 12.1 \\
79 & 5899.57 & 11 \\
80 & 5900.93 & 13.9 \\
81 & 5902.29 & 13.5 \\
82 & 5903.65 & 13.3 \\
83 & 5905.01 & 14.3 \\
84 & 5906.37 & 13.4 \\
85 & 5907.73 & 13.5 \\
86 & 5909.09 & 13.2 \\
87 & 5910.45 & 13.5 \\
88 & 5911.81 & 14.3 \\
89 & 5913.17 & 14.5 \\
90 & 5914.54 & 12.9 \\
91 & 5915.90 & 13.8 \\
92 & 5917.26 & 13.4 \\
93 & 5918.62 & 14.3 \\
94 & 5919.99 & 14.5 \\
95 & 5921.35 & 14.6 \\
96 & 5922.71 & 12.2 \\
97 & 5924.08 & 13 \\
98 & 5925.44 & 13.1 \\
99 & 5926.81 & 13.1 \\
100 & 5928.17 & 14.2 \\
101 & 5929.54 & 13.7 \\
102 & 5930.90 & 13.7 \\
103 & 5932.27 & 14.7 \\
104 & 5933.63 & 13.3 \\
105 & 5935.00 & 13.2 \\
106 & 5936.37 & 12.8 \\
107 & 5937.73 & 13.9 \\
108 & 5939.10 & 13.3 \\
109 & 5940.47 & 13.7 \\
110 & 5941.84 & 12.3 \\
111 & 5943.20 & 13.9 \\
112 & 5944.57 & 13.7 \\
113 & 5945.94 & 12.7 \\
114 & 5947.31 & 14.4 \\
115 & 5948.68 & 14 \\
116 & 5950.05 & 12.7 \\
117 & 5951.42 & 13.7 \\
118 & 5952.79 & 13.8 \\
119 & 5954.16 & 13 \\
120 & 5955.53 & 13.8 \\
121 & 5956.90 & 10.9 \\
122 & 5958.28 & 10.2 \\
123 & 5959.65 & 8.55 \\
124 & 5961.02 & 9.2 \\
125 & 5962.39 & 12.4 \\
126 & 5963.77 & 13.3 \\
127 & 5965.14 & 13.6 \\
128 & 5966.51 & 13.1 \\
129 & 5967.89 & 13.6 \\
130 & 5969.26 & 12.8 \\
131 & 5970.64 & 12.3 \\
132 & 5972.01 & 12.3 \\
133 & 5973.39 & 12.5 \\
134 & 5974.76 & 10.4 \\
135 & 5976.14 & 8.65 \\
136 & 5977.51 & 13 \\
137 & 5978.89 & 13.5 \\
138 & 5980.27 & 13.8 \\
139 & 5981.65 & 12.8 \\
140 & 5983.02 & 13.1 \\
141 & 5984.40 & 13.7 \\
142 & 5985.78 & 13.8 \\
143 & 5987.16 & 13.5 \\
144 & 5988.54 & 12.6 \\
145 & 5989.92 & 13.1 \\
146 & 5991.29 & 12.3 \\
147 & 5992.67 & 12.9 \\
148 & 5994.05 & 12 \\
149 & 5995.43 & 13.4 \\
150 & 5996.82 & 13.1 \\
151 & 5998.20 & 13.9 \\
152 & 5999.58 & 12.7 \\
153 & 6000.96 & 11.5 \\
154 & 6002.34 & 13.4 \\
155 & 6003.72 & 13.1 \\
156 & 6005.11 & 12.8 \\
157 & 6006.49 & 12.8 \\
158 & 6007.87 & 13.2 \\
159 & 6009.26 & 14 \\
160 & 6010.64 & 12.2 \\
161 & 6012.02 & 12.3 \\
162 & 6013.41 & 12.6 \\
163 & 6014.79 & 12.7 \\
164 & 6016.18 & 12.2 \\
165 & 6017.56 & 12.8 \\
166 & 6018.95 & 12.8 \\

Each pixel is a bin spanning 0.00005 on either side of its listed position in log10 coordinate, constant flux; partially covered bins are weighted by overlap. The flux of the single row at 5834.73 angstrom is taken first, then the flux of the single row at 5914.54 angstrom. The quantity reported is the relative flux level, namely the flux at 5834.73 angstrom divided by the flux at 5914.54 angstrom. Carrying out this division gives 1.05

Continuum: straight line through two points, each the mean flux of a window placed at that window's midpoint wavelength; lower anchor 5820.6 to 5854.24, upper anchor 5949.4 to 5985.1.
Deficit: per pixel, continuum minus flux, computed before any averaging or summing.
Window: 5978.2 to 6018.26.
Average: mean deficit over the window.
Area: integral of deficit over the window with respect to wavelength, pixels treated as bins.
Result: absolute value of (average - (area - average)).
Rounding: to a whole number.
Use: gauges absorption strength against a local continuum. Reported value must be 41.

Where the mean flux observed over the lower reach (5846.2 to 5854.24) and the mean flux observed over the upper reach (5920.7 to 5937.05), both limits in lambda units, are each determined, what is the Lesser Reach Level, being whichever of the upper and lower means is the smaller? 13.5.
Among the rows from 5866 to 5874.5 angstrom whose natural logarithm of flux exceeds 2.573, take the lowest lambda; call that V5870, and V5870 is 5867.06 angstrom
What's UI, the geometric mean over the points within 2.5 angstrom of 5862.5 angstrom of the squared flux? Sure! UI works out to 206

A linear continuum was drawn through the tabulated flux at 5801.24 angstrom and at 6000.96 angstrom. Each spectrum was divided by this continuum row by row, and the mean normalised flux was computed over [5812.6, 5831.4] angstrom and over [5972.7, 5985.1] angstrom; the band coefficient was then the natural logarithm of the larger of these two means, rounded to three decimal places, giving 0.047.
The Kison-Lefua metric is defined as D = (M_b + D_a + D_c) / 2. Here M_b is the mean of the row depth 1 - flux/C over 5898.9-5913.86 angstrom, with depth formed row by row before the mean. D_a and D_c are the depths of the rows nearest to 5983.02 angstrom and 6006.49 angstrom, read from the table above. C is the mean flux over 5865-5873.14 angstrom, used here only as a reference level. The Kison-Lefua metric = 0.15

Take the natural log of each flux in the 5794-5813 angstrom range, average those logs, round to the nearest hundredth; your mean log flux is 2.64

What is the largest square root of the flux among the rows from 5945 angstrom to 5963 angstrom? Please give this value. 3.79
